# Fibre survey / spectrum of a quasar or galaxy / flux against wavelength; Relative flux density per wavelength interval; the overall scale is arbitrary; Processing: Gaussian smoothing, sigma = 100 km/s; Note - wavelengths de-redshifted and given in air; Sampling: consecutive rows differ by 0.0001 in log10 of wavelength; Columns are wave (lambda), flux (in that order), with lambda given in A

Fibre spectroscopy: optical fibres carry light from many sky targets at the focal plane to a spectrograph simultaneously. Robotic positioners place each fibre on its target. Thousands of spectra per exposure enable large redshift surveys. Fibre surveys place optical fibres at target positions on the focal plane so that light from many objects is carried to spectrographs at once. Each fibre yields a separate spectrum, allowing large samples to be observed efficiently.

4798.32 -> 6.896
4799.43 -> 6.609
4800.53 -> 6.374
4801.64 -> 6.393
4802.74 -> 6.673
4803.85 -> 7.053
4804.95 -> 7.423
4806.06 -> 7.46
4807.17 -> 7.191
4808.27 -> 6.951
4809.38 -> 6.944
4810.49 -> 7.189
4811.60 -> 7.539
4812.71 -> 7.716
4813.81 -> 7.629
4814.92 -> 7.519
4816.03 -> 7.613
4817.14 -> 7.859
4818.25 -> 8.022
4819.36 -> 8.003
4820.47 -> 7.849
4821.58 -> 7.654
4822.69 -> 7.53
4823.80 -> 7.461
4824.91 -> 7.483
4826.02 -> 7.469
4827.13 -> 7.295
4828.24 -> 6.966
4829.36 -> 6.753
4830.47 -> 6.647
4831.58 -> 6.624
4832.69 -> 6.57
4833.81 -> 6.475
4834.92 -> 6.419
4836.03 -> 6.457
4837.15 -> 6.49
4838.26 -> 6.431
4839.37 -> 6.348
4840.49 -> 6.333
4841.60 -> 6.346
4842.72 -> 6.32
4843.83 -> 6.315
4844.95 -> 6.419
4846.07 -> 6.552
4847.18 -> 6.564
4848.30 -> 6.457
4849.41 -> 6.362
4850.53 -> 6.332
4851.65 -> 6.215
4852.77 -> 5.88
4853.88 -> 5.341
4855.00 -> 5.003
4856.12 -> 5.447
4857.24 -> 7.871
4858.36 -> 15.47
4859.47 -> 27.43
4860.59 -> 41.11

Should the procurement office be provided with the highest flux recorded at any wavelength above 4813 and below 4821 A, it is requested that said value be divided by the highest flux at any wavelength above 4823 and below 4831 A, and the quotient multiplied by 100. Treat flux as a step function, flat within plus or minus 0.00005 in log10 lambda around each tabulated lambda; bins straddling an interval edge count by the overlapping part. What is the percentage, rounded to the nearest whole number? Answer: 107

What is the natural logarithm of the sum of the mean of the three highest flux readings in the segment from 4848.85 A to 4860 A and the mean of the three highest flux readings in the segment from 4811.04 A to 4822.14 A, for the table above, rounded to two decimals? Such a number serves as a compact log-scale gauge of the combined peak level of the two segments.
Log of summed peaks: 3.21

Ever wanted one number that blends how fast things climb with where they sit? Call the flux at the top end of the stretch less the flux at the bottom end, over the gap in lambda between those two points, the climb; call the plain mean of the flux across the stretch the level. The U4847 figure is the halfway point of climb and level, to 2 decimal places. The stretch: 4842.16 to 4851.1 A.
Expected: 3.21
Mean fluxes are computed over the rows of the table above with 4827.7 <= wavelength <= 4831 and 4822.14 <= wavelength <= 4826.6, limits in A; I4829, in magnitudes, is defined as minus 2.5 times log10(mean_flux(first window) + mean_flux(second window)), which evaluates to -2.89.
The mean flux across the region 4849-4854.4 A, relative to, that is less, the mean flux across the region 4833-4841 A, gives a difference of -0.4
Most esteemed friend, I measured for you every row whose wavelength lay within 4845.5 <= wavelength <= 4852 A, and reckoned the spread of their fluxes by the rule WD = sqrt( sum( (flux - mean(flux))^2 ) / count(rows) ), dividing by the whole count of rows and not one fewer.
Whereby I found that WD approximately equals 0.12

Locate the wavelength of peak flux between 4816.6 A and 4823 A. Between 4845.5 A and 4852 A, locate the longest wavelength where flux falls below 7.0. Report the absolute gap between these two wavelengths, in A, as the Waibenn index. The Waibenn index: 33.4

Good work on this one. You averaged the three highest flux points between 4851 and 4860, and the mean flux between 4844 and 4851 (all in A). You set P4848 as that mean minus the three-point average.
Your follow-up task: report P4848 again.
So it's -10.5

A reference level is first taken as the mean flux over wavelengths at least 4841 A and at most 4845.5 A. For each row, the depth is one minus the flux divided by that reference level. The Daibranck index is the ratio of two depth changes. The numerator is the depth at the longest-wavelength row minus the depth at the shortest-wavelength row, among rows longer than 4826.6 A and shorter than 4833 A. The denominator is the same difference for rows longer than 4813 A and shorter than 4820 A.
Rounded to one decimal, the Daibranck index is -1.9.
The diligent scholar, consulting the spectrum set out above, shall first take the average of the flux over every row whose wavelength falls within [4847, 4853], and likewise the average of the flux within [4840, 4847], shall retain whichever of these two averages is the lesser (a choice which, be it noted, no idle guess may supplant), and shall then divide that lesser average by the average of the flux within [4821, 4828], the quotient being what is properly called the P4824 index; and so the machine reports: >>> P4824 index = 0.84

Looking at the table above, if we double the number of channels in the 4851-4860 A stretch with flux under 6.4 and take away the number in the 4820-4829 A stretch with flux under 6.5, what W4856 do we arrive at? 10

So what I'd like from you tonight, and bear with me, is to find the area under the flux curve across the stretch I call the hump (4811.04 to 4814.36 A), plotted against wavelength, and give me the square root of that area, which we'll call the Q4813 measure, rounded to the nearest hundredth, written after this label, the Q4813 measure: 5.04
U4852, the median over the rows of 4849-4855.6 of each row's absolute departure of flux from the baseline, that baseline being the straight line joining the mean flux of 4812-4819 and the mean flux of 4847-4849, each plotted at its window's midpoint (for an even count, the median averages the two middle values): 0.3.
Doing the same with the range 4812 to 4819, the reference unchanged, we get 0.2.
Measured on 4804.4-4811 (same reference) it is 0.8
